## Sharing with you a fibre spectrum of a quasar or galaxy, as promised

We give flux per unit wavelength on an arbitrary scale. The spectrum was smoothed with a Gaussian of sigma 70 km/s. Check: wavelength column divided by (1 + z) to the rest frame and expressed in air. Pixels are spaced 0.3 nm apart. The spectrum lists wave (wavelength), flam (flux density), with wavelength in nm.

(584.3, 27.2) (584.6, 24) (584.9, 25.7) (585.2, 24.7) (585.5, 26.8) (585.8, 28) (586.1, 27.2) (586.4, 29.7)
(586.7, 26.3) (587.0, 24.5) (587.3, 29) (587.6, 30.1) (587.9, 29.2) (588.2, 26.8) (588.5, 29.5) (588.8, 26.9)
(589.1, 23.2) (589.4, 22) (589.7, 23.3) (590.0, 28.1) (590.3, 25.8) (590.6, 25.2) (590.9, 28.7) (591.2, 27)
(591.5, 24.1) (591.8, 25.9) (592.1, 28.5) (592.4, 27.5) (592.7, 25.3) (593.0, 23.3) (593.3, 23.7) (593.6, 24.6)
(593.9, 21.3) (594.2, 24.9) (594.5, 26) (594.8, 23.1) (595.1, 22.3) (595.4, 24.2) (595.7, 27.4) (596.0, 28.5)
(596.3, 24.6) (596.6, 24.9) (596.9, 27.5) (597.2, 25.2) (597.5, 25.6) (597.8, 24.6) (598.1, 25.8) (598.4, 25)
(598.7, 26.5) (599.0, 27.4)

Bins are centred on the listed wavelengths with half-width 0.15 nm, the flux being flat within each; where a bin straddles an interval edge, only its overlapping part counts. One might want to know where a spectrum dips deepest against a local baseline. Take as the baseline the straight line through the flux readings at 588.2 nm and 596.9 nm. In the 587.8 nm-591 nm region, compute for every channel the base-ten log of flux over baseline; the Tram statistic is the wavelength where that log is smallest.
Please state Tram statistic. 589.4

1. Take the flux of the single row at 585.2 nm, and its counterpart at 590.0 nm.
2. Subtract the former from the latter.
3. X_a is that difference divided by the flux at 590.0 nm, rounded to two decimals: 0.12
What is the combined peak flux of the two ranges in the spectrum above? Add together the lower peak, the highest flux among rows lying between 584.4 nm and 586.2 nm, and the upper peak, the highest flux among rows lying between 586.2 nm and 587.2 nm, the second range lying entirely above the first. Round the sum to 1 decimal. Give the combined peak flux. 57.7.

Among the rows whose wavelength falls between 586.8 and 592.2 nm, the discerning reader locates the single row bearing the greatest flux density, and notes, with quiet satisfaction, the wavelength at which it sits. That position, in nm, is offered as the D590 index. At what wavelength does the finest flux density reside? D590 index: 587.6 nm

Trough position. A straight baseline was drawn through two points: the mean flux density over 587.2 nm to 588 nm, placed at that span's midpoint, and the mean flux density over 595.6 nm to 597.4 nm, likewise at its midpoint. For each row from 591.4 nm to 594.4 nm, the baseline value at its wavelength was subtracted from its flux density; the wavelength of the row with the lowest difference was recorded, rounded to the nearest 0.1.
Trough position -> 593.9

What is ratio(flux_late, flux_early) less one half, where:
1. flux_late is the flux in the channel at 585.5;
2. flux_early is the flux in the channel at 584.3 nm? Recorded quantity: 0.485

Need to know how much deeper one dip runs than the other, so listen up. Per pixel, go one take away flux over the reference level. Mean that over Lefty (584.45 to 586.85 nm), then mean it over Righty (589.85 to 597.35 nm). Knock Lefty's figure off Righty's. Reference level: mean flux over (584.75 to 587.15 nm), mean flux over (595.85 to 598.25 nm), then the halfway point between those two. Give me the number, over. 0.04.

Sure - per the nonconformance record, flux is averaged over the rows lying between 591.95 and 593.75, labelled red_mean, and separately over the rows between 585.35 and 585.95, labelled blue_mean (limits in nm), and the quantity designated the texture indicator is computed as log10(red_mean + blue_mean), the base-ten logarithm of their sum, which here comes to 1.72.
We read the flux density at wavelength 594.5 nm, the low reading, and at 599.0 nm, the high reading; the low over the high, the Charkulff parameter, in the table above 0.95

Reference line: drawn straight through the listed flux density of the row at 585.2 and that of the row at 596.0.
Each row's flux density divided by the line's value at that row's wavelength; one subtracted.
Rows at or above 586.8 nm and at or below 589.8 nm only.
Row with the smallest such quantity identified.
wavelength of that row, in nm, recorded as 589.4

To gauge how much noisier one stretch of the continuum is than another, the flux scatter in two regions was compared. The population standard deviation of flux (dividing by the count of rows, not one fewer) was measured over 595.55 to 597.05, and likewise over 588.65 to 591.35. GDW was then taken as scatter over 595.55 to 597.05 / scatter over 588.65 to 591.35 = 0.70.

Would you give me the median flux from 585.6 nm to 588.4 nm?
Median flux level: 28.0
